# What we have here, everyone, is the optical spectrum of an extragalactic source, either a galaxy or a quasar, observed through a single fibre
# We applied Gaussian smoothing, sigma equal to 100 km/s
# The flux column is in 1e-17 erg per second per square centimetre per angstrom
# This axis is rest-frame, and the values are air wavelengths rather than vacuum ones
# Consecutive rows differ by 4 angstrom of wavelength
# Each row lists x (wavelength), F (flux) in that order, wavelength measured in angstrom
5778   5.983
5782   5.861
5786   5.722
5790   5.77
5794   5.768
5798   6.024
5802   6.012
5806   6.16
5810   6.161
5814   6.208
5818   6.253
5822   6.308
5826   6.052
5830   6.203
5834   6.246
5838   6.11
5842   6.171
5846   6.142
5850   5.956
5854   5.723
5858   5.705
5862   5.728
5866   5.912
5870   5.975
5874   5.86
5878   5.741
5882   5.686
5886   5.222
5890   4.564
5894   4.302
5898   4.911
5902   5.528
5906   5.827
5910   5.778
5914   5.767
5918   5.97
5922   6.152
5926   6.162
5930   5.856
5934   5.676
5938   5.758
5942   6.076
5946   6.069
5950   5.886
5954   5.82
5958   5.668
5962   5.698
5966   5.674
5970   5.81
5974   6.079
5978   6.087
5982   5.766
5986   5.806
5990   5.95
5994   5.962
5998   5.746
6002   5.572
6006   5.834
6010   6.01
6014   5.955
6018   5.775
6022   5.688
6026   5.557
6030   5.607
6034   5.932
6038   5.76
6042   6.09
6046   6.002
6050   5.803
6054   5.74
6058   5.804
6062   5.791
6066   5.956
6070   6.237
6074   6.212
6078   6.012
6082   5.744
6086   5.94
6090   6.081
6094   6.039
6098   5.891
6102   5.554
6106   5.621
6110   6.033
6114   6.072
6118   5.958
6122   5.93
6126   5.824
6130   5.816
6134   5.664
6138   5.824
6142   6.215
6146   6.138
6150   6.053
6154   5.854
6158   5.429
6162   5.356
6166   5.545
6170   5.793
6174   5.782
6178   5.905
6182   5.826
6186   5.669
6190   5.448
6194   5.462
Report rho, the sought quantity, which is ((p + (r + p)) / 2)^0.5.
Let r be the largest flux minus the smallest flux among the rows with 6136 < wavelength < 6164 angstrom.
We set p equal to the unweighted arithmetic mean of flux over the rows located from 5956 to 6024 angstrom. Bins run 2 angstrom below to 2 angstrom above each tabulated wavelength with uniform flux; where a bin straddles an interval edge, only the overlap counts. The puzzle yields 2.50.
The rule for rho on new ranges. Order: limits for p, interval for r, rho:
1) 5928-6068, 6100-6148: 2.48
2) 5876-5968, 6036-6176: 2.47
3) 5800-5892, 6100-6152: 2.50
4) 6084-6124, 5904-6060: 2.49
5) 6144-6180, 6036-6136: 2.47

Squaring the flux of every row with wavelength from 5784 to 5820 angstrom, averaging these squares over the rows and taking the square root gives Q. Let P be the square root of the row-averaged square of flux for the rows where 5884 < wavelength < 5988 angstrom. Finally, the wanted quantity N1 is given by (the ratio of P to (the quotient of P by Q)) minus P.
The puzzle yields 0.30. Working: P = 5.71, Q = 6.01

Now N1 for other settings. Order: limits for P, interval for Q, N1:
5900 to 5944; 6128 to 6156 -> 0.07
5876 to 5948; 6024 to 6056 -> 0.18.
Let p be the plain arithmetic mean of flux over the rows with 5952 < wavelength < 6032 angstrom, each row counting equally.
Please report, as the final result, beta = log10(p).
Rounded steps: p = 5.80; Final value 0.764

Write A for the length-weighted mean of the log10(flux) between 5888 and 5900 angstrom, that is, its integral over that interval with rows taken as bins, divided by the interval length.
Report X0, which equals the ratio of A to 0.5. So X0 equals 1.32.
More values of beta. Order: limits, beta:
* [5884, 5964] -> 0.751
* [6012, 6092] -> 0.770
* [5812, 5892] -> 0.770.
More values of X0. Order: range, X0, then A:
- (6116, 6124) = 1.55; 0.774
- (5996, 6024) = 1.53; 0.763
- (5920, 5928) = 1.58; 0.789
